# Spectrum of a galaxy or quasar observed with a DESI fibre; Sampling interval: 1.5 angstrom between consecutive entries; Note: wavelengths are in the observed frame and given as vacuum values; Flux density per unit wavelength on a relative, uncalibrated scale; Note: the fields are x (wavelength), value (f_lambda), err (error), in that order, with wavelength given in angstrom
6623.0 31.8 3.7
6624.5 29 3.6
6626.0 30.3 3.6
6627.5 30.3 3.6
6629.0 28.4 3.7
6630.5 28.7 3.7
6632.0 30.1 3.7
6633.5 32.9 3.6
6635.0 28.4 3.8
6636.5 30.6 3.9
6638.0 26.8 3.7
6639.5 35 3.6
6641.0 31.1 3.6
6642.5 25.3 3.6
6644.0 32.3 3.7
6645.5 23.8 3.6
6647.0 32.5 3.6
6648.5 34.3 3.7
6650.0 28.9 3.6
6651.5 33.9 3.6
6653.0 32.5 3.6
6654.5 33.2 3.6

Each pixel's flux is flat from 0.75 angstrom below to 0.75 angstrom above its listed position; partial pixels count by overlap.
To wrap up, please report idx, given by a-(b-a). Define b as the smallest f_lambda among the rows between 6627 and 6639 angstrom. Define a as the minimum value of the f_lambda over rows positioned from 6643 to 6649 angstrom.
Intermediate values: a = 23.8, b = 26.8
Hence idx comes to 20.8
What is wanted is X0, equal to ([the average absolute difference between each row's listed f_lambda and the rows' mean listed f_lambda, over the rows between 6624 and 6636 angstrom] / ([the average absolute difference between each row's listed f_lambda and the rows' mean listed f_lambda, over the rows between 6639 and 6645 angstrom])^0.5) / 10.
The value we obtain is 0.07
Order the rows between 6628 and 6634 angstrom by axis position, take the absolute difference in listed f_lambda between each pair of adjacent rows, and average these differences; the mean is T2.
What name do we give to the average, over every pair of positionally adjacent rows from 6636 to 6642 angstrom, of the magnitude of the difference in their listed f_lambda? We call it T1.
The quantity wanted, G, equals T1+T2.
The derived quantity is 6.8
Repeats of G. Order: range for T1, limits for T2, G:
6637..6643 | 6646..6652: 10.0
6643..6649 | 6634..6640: 11.1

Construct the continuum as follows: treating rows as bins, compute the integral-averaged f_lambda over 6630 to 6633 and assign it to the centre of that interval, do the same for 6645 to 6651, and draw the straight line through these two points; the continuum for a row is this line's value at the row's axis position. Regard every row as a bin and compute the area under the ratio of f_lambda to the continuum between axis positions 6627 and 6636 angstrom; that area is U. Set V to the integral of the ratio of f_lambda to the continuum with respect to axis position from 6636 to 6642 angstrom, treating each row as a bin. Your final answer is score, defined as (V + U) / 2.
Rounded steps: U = 9.0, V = 6.1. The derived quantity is 7.6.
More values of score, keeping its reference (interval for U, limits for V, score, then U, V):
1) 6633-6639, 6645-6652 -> 6.5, 6.0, 7.1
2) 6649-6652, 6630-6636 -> 4.6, 3.1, 6.1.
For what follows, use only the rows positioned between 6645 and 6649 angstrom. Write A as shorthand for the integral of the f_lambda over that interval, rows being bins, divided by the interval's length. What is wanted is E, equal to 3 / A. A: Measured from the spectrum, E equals 0.099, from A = 30.3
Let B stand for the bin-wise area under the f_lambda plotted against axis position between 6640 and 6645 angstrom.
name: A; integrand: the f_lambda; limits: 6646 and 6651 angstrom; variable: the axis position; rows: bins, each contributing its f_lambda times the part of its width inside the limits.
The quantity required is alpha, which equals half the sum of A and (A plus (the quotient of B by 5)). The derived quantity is 173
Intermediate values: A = 158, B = 148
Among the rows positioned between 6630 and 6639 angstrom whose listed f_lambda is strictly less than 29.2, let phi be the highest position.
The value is 6638.0 angstrom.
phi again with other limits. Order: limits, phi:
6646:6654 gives 6650.0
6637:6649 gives 6645.5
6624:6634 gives 6630.5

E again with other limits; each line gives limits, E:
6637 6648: 0.101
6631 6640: 0.098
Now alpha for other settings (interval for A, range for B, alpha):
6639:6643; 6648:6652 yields 135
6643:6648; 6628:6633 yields 162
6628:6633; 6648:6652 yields 159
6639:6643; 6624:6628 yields 134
